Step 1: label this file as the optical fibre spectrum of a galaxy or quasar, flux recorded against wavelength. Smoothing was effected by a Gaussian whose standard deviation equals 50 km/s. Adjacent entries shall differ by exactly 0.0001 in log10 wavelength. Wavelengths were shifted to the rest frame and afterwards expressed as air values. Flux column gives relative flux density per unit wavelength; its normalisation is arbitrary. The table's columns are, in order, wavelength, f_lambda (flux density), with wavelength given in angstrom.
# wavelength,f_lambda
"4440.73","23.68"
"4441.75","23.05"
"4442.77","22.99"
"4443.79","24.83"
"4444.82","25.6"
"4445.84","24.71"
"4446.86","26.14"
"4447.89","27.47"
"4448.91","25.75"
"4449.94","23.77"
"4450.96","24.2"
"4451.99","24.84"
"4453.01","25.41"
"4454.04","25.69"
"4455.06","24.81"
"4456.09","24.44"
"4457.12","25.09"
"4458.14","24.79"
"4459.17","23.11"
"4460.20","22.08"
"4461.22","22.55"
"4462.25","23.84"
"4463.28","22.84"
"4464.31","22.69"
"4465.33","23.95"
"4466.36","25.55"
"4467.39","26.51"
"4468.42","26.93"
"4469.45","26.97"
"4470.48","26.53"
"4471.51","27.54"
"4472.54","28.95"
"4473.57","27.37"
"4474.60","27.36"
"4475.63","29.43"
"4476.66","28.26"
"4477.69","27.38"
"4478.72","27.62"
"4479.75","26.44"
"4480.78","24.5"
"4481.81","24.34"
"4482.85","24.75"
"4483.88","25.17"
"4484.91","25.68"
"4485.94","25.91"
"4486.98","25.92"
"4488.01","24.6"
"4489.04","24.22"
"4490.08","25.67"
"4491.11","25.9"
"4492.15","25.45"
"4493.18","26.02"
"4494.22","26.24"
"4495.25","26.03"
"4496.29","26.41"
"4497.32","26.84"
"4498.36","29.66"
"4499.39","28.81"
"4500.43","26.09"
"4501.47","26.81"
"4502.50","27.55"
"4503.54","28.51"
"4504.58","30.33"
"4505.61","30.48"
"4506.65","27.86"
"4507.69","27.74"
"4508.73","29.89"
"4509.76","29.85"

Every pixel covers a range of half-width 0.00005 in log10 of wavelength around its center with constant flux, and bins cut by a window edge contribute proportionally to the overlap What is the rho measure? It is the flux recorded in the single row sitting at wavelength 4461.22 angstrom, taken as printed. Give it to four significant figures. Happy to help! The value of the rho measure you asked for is 22.55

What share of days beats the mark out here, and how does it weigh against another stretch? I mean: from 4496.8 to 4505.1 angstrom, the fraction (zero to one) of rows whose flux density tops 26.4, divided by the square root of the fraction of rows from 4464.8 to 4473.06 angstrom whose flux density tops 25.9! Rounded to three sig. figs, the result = 1.01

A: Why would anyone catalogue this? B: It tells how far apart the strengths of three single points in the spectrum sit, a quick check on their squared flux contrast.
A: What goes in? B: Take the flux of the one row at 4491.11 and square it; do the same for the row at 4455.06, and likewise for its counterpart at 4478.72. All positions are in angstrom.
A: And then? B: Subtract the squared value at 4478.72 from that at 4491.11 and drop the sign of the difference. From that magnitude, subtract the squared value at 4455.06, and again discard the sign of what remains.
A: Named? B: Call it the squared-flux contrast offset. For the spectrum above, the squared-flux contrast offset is 523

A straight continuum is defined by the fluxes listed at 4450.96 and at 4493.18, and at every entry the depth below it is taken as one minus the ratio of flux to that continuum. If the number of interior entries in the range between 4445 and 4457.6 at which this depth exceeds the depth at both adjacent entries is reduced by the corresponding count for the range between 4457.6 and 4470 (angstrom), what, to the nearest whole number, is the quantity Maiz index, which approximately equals 0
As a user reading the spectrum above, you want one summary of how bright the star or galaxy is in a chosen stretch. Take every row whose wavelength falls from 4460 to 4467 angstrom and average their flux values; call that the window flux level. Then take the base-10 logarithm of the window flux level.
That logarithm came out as 1.37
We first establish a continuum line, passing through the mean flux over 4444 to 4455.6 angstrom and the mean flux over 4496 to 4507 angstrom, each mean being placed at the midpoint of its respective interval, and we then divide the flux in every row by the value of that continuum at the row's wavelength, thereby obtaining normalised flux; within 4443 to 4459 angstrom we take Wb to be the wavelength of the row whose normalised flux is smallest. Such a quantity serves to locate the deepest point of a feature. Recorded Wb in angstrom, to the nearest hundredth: 4449.94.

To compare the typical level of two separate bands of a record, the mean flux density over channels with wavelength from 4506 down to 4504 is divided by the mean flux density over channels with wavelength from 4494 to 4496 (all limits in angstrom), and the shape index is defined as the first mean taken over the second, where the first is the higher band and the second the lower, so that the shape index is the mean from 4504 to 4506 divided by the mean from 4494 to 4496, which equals 1.16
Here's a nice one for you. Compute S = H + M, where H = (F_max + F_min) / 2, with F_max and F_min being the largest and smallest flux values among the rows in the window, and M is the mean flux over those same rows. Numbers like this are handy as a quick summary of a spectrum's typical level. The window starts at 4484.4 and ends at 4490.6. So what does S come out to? 50.4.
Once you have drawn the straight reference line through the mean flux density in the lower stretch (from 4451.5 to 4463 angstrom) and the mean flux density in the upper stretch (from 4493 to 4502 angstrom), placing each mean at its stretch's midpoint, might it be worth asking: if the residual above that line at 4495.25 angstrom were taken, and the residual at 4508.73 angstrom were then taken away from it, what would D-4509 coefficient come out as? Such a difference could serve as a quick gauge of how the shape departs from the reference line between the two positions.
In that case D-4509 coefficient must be -2.9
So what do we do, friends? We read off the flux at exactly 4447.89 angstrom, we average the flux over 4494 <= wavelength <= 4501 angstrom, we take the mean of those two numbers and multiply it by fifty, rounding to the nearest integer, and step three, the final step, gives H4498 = 1366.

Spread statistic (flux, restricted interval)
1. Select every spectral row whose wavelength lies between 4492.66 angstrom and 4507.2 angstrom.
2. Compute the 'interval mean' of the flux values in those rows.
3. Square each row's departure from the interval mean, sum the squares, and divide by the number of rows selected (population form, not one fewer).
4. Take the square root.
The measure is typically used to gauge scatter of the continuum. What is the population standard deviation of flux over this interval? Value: 1.56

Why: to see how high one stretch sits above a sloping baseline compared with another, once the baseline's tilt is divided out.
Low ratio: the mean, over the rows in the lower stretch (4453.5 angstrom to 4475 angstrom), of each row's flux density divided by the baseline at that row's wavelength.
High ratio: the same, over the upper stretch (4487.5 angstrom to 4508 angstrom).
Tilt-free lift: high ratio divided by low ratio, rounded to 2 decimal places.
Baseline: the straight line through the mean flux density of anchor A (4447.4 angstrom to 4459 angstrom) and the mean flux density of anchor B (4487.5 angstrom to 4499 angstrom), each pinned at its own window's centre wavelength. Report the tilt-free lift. 1.04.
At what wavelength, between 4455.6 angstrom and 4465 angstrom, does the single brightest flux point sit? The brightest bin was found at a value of 4457.12 angstrom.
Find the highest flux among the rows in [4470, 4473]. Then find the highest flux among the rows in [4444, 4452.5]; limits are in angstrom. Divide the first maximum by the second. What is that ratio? 1.05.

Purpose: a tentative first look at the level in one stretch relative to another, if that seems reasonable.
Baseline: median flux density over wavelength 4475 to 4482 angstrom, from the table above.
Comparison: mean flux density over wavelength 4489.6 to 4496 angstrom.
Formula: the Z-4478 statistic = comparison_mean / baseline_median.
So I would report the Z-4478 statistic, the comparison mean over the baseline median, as 0.95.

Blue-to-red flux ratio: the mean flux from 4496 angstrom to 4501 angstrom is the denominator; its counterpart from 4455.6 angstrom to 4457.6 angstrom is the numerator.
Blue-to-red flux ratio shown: 0.90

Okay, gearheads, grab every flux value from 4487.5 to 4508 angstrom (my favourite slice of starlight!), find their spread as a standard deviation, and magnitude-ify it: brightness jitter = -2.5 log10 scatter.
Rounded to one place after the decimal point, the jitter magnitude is -0.6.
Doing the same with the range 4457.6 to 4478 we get -0.9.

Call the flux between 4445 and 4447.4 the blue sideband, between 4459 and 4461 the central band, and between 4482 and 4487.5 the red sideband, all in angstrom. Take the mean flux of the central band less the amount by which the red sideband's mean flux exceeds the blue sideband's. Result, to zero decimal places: 23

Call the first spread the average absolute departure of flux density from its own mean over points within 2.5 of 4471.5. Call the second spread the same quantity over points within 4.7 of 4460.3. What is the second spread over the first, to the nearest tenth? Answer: 1.5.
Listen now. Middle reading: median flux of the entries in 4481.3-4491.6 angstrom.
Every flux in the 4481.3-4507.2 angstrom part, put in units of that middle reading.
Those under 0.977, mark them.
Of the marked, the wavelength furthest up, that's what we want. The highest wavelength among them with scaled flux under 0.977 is 4489.04 angstrom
